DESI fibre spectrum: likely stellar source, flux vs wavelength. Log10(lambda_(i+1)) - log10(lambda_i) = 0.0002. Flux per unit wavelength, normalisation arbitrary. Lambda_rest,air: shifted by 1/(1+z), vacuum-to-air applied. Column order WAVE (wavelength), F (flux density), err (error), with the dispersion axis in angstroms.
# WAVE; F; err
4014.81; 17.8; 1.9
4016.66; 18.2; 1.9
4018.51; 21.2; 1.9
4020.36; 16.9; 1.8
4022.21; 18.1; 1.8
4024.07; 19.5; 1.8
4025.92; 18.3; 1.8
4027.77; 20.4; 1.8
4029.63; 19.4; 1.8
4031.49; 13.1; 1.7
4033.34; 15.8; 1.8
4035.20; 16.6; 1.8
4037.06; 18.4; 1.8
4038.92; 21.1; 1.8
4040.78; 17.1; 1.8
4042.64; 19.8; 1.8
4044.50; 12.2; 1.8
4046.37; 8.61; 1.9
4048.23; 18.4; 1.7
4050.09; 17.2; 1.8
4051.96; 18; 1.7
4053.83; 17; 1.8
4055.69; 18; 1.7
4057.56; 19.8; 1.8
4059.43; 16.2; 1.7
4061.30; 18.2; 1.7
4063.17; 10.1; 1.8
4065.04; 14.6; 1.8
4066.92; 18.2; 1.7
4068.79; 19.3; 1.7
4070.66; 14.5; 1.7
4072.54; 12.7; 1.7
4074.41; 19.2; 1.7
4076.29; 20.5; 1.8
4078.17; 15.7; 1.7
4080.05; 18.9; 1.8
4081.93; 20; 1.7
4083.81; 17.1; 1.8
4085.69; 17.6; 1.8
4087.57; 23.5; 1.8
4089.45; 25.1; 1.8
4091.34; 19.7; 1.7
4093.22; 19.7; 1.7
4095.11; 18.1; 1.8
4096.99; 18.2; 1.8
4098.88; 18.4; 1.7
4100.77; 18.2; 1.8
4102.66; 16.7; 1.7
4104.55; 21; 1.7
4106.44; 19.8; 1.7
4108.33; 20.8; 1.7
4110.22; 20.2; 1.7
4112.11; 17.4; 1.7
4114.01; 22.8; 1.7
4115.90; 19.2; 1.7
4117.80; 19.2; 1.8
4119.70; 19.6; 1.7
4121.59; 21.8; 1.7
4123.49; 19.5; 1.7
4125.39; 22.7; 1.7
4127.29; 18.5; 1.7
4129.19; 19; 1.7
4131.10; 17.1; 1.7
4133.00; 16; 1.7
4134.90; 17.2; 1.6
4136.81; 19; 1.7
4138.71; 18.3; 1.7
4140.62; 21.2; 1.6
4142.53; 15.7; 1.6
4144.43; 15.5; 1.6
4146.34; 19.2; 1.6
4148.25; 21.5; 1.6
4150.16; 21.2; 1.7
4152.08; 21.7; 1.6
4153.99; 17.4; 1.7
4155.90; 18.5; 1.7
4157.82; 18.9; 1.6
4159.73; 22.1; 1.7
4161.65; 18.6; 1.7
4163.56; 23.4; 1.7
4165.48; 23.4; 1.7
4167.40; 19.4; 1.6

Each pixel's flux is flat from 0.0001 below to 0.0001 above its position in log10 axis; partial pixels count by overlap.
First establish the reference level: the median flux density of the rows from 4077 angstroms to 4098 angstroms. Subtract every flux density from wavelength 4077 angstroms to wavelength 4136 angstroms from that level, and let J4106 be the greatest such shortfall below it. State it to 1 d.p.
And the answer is 3.2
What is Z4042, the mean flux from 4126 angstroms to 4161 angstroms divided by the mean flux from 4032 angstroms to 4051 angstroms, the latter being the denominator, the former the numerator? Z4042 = 1.14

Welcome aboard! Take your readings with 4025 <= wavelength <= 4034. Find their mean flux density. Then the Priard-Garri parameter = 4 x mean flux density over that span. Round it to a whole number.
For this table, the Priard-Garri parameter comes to 70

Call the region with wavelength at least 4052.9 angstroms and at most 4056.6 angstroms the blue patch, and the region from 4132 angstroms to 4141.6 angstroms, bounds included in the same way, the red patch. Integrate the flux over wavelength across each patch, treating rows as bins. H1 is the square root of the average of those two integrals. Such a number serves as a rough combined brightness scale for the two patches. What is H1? 11.0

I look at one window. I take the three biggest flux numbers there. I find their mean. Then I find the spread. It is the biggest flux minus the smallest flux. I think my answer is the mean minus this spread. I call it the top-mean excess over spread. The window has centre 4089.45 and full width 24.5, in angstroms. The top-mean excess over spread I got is 13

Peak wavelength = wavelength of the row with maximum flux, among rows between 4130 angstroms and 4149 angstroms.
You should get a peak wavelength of 4148.25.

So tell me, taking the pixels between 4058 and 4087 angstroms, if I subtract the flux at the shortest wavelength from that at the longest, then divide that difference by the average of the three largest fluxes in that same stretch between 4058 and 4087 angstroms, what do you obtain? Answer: 0.07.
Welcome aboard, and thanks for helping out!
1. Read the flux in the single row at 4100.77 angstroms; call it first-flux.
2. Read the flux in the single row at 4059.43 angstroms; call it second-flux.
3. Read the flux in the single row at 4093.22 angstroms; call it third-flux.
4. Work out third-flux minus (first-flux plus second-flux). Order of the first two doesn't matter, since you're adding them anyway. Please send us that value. -15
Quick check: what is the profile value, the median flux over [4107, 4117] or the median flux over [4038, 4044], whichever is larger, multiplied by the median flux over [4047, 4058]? 364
